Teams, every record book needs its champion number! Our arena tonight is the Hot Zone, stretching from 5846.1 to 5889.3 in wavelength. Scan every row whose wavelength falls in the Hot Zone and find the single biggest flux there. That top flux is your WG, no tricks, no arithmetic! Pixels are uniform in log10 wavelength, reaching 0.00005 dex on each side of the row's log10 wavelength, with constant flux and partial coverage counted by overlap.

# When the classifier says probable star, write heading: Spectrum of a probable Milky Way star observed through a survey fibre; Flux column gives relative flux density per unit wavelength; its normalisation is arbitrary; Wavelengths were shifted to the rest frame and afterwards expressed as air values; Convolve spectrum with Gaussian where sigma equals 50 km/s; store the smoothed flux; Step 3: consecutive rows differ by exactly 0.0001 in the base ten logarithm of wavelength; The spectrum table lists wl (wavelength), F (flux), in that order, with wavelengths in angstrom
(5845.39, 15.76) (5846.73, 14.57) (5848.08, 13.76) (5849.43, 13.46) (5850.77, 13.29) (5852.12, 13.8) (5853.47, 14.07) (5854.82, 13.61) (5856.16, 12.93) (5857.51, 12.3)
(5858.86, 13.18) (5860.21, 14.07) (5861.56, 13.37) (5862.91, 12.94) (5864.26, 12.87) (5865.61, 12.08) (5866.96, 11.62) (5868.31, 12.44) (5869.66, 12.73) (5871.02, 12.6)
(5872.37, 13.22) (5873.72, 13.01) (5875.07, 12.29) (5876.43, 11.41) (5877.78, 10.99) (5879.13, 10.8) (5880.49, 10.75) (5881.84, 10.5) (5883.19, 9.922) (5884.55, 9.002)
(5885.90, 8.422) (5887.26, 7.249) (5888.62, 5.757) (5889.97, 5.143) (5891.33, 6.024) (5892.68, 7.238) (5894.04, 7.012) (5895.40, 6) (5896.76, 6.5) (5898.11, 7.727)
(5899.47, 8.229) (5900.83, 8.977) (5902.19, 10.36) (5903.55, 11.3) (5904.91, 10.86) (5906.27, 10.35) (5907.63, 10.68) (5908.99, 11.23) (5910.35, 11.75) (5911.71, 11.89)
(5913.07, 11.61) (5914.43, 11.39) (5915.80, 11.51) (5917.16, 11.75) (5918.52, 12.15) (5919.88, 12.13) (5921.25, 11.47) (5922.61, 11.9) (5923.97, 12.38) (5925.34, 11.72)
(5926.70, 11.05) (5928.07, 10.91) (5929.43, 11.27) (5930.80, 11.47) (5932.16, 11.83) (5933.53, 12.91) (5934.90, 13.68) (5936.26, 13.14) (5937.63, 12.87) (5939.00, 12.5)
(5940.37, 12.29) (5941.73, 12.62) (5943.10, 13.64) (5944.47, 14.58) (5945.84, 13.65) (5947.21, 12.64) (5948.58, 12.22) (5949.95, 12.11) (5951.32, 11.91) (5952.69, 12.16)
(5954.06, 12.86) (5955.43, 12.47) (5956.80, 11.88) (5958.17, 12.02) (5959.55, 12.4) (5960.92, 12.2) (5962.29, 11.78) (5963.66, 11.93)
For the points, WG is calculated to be 14.57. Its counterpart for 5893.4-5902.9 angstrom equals 10.36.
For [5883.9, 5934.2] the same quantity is 12.91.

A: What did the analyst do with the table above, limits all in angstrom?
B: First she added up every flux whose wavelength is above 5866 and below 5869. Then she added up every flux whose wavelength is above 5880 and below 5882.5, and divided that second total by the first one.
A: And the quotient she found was 0.88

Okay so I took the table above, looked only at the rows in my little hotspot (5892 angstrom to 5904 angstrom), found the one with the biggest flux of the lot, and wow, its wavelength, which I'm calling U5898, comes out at 5903.55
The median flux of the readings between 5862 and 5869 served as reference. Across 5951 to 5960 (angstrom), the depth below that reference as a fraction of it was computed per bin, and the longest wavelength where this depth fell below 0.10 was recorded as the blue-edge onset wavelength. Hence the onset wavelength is 5959.55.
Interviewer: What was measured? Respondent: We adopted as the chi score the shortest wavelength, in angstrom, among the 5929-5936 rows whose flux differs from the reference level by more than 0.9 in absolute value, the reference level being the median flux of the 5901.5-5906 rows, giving 5932.16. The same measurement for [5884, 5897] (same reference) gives 5884.55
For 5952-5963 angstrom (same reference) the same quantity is 5952.69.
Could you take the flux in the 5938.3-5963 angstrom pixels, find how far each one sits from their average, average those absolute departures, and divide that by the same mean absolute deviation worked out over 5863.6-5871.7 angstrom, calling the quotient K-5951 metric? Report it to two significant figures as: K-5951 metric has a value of 1.4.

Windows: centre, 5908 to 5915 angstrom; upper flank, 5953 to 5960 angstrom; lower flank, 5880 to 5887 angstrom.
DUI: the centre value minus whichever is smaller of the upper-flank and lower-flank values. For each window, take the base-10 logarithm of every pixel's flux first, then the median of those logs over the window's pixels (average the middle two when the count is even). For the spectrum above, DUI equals 0.07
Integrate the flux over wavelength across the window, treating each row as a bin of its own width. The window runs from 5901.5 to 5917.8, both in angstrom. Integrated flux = 183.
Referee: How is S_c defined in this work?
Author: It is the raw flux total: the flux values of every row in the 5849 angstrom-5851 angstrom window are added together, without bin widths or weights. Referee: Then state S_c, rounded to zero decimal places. 27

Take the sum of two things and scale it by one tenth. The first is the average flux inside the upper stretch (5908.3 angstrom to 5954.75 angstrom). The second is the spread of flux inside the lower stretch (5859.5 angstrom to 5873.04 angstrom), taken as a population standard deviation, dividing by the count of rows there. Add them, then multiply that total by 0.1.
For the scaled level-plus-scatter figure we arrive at 1.29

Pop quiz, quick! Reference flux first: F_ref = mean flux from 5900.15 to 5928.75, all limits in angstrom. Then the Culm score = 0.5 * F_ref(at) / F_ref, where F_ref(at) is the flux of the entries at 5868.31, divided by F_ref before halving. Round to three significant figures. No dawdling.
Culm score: 0.550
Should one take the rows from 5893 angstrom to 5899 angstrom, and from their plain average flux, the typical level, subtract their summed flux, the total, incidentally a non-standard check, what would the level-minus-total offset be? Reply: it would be -20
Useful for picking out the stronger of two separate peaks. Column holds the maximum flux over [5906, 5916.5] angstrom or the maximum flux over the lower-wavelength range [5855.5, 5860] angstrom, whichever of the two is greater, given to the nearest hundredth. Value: 13.18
